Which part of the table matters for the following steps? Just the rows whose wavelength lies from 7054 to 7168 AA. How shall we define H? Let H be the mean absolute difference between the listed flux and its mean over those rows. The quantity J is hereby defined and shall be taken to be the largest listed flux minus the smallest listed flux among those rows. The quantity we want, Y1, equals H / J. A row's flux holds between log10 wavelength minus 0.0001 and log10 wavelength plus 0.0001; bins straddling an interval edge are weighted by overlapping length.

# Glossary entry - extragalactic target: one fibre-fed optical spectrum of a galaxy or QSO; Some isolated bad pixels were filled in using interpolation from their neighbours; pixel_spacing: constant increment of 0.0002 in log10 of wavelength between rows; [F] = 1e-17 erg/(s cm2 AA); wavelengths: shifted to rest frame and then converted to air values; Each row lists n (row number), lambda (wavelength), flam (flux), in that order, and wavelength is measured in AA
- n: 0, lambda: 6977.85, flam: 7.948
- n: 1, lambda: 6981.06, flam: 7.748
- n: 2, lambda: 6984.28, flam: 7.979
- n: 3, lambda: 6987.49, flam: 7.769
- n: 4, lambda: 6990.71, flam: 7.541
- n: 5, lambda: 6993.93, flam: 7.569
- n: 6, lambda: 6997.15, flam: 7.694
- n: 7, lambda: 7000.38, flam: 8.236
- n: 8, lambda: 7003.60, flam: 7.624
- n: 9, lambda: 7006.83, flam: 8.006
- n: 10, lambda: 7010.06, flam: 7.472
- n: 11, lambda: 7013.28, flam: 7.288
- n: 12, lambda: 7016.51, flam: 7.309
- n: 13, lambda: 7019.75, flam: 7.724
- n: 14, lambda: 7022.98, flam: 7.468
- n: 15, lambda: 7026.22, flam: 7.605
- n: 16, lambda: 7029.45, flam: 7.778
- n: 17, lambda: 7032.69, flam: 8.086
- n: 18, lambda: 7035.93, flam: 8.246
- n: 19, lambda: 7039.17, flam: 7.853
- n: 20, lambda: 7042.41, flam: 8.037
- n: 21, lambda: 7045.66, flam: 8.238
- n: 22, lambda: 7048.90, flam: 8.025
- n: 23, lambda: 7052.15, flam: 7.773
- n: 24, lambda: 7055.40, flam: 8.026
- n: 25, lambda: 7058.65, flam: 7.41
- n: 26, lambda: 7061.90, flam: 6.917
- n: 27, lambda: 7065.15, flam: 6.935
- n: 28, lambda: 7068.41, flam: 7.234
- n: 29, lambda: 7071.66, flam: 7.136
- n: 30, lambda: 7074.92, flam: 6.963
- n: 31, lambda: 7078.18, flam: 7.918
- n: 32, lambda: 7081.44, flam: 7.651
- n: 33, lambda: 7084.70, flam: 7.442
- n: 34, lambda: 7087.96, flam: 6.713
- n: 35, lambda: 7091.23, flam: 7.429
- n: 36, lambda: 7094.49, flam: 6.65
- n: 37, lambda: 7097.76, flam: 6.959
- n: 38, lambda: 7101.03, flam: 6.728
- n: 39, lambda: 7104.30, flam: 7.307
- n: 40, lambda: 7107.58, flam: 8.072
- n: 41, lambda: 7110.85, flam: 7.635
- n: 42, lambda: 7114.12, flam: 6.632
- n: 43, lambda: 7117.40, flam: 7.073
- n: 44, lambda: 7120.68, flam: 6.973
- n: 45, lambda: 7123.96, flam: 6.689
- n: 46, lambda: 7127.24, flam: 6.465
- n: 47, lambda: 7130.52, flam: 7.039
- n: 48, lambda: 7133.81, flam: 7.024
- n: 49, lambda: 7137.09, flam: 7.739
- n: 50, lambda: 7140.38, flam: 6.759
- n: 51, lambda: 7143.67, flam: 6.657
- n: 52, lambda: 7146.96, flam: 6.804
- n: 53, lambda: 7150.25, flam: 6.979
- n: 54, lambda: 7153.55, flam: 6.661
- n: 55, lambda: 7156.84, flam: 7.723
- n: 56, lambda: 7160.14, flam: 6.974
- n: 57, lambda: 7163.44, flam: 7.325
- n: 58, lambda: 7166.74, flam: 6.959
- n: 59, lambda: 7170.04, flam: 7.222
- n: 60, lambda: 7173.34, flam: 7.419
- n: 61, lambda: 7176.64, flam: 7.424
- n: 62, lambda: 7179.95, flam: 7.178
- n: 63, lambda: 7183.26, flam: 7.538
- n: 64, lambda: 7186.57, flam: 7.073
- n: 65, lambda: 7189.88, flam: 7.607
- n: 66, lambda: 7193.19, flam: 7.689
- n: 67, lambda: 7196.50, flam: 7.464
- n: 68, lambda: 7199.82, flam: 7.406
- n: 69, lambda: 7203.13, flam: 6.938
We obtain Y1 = 0.221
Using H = 0.35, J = 1.6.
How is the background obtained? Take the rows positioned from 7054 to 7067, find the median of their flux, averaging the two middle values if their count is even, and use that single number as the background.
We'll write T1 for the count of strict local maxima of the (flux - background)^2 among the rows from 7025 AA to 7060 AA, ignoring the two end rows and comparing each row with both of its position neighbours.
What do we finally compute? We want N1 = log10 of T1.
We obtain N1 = 0.48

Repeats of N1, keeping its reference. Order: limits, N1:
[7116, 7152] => 0.48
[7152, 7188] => 0.60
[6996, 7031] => 0.48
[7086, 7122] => 0.60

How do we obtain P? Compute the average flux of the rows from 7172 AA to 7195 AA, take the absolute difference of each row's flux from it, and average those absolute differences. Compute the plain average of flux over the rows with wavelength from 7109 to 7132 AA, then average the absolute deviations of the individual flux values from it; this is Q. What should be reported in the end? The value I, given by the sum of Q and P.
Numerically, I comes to 0.45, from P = 0.167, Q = 0.29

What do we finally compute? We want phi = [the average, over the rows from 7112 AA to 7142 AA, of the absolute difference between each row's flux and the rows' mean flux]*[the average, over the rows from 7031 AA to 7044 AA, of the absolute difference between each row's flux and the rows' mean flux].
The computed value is 0.03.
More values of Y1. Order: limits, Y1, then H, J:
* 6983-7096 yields 0.215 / 0.34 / 1.6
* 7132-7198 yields 0.281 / 0.30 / 1.1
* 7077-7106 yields 0.306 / 0.39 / 1.3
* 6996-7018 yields 0.287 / 0.27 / 0.9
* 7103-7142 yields 0.237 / 0.38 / 1.6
